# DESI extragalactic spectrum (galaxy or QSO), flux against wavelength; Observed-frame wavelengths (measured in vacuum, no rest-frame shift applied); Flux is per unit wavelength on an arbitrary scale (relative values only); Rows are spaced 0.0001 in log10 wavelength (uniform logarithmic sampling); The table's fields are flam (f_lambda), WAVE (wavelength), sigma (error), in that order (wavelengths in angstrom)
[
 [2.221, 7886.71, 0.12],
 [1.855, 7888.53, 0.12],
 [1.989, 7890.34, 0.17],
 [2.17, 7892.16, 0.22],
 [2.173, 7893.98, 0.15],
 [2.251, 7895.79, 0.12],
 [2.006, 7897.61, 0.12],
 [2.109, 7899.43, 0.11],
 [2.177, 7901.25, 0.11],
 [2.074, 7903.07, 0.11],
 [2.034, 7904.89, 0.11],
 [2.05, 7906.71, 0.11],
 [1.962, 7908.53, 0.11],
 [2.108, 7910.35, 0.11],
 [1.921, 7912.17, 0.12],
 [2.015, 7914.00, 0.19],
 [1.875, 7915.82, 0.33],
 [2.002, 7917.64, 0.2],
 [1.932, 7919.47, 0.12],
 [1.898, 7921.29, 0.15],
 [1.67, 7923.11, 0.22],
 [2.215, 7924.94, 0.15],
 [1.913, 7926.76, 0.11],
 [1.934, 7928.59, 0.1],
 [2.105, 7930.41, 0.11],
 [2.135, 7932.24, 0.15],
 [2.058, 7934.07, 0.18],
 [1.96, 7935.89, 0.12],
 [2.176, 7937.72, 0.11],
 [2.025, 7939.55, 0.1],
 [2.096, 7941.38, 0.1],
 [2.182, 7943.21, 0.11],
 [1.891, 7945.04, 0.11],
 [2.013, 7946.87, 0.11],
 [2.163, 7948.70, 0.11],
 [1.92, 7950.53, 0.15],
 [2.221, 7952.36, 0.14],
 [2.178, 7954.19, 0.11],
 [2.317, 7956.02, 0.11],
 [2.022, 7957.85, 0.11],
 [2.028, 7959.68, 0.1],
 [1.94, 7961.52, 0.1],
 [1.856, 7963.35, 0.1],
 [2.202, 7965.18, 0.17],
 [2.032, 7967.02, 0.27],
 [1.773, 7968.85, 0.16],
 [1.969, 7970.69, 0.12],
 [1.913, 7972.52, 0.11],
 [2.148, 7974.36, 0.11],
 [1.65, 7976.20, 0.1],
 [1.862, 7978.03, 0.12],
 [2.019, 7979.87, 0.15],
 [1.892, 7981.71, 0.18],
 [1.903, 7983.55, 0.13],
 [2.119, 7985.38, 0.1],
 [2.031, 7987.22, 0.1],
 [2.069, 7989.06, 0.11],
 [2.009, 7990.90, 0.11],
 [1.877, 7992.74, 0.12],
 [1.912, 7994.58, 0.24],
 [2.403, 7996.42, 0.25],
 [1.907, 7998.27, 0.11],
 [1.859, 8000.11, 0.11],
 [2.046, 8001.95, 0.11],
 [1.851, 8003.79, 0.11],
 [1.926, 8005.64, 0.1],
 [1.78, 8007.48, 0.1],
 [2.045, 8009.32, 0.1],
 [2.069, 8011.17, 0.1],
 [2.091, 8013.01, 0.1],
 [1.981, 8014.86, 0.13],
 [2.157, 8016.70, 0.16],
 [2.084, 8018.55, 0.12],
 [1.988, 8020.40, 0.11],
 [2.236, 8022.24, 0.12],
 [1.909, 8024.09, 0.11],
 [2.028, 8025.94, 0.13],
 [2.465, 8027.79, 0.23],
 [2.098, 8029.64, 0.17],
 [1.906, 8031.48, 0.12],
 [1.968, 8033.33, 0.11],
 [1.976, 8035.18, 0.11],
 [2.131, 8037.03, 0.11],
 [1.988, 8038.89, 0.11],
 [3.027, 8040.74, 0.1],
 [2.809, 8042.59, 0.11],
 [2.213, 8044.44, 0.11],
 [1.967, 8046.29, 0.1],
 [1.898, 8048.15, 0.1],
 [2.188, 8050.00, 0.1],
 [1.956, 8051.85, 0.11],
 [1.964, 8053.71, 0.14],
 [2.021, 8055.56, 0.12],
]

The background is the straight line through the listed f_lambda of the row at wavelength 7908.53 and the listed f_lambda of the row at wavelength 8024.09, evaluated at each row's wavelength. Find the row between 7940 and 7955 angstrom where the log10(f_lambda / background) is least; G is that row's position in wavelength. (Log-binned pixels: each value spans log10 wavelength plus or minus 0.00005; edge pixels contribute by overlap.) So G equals 7945.04 angstrom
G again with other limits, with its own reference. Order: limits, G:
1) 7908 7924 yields 7923.11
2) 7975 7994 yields 7976.20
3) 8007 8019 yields 8007.48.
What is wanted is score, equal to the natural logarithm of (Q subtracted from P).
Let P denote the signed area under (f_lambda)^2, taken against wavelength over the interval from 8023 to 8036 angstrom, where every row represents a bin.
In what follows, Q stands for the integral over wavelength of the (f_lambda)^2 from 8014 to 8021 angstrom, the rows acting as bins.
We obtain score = 3.2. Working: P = 55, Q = 30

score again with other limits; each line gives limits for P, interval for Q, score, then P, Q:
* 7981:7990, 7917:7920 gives 3.2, 36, 12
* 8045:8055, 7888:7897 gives -0.6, 40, 40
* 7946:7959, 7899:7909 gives 2.8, 59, 43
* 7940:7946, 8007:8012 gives 1.7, 25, 20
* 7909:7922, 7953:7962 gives 2.3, 50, 40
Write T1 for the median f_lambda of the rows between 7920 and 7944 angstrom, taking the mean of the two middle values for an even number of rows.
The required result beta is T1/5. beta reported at 0.412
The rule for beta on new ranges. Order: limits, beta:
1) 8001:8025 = 0.409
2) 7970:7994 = 0.394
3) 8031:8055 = 0.395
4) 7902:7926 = 0.400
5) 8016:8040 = 0.406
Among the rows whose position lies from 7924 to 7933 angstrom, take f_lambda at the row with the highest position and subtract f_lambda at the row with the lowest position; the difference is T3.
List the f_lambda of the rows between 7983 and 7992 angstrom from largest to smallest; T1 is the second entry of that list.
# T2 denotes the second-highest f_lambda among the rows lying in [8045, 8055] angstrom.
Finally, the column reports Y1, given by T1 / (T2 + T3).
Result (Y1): 1.1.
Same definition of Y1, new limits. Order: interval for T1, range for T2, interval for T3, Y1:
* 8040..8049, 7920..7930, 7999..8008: 1.5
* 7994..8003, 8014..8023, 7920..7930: 0.9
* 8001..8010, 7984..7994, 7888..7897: 0.8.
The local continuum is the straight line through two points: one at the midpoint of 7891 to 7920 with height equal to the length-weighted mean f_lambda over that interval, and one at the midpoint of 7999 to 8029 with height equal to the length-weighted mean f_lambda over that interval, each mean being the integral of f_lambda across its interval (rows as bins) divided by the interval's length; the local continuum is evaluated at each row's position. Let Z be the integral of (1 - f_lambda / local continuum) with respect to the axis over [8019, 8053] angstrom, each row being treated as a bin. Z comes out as -2.1 angstrom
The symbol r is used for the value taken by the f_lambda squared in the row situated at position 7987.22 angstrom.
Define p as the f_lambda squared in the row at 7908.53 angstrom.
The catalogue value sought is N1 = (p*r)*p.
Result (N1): 61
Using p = 3.85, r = 4.12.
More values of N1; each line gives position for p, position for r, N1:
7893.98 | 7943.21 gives 106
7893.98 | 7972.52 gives 82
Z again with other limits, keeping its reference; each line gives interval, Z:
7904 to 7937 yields 1.0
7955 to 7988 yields 0.9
